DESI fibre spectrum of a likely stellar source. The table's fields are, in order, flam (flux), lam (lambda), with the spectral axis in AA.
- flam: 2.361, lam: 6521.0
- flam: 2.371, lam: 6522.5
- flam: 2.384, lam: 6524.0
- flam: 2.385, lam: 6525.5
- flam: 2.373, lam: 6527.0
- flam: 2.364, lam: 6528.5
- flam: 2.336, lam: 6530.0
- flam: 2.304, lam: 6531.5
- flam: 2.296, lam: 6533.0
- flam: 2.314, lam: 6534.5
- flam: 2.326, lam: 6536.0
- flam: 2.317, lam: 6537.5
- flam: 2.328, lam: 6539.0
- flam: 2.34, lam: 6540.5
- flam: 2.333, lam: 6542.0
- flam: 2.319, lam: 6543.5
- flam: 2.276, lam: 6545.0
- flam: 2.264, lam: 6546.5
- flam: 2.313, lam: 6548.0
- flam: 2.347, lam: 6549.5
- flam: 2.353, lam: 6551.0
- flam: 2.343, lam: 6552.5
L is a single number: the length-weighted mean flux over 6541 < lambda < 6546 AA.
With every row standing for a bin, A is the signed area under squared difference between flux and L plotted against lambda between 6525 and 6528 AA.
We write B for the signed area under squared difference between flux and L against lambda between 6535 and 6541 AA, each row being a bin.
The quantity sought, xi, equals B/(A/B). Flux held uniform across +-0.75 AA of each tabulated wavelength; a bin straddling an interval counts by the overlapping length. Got 0.00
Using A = 0.014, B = 0.002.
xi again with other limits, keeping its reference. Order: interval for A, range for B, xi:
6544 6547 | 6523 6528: 0.16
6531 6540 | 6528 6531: 0.01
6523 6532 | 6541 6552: 0.00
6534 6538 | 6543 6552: 0.18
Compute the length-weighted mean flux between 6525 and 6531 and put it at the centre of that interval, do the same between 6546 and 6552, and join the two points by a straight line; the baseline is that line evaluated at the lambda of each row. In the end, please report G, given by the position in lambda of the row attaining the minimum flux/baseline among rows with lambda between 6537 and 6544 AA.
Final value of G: 6537.5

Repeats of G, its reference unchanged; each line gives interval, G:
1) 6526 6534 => 6533.0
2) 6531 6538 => 6533.0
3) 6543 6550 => 6546.5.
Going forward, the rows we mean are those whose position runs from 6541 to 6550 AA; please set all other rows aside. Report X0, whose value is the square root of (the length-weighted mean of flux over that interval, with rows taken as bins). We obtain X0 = 1.52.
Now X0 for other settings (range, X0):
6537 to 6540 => 1.52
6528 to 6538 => 1.52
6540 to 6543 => 1.53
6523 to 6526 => 1.54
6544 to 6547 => 1.51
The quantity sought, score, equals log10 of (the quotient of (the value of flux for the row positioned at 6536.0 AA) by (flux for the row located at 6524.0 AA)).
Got -0.011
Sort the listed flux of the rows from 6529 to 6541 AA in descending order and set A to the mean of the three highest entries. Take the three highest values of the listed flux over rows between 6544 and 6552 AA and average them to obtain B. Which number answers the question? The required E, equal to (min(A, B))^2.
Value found 5.45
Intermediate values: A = 2.33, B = 2.34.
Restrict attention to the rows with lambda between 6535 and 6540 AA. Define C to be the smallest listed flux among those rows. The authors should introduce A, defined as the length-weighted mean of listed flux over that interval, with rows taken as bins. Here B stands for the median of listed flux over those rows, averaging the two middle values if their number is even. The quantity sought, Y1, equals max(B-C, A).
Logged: 2.32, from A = 2.32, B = 2.326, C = 2.317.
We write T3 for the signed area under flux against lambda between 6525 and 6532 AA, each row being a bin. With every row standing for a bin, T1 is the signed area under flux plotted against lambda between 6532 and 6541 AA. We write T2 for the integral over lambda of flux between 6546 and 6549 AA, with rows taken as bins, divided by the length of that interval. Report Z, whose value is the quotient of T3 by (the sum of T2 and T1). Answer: 0.71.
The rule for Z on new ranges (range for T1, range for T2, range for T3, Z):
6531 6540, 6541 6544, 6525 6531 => 0.61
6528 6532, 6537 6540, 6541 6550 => 1.78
